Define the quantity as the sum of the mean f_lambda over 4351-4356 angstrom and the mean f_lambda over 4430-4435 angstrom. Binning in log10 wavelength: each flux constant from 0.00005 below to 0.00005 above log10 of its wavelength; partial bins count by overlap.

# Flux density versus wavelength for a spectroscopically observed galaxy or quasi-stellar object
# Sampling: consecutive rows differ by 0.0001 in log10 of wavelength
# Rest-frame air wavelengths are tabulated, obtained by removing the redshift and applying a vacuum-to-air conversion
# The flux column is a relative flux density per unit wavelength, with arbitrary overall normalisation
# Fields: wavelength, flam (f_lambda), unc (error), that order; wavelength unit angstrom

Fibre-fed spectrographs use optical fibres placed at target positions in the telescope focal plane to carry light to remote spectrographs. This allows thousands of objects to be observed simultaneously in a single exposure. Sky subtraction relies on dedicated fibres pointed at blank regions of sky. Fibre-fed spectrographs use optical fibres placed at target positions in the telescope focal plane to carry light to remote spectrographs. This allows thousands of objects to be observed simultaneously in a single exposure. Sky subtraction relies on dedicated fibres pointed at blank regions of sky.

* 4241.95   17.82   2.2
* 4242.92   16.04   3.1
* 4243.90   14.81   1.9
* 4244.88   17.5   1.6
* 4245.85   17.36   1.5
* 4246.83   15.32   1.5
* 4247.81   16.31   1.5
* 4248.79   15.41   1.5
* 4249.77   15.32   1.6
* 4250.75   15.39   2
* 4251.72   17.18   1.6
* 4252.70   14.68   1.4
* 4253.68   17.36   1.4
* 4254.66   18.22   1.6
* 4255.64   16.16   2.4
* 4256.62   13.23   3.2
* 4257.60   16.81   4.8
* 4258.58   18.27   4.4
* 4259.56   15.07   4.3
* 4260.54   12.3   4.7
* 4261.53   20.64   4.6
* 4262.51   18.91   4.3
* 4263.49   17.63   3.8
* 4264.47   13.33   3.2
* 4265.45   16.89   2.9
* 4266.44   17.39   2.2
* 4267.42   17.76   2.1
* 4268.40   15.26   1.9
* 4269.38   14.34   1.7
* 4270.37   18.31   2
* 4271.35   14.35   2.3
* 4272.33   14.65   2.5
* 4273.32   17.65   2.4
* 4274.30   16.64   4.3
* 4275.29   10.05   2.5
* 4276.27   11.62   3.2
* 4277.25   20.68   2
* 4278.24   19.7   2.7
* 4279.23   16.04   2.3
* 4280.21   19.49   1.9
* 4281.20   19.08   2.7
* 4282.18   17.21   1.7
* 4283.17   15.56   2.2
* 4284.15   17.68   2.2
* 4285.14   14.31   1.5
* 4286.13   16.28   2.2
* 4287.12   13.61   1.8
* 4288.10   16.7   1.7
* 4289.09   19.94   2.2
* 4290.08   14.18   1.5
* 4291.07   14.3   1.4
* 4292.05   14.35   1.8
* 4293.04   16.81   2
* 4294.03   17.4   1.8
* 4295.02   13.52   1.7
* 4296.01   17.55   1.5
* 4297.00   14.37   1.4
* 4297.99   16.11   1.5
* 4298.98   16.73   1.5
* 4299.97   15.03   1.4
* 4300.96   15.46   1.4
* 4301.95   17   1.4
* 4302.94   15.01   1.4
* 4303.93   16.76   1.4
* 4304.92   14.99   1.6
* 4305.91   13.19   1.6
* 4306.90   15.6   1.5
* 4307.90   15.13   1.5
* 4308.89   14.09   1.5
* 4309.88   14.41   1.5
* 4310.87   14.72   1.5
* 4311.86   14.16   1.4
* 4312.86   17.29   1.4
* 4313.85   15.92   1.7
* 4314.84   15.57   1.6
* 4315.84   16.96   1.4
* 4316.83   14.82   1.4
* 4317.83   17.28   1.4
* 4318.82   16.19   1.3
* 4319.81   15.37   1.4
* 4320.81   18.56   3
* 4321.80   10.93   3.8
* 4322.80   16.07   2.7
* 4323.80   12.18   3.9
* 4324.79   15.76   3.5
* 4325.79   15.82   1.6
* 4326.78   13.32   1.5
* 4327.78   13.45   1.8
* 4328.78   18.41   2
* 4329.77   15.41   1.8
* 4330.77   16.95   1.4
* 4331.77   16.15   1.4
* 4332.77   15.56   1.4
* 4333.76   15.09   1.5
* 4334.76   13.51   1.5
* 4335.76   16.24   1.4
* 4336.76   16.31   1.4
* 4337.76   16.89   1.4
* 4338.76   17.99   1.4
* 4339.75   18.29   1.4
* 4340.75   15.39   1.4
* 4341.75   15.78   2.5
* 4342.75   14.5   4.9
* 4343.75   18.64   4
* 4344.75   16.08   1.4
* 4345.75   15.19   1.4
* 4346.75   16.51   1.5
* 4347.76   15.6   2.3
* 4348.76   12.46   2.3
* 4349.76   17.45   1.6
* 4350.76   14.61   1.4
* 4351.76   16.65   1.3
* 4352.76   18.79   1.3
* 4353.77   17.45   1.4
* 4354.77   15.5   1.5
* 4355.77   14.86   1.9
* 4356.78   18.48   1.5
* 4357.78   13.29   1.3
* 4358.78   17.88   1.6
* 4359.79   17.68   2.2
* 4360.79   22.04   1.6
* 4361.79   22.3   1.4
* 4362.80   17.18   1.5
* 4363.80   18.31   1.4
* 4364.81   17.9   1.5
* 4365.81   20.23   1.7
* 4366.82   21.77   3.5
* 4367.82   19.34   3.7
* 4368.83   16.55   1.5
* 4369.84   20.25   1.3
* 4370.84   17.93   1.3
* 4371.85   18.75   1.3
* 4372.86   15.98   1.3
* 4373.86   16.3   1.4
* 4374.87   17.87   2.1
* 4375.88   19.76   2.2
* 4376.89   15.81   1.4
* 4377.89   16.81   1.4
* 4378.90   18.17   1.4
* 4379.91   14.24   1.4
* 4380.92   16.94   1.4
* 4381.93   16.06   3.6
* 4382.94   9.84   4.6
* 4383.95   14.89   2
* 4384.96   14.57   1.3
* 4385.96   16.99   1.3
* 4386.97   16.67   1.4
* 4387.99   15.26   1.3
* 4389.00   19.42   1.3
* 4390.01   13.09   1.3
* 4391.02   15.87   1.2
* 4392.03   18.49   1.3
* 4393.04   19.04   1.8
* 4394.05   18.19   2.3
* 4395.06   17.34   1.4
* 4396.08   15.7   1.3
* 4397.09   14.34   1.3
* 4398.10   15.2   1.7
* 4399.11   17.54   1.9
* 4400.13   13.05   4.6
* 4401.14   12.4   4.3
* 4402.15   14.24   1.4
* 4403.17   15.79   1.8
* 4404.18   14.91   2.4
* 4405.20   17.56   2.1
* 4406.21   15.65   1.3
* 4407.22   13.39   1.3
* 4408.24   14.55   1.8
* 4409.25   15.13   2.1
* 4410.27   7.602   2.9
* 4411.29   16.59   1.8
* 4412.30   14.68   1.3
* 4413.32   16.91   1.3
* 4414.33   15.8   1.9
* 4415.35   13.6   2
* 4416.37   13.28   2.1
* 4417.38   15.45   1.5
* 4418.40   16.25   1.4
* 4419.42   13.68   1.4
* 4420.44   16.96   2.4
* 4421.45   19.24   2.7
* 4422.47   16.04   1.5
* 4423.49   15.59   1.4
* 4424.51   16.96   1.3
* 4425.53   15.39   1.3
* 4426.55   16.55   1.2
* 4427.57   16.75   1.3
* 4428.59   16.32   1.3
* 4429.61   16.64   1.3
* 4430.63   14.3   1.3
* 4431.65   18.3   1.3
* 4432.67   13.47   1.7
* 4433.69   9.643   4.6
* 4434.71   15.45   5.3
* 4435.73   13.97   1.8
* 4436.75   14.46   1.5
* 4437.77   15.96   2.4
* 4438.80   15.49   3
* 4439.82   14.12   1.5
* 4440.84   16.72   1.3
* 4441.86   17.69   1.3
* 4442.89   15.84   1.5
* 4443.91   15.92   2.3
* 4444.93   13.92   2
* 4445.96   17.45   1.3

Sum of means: 30.9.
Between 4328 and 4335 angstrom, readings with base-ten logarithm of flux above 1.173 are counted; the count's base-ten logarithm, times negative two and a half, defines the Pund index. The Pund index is -1.9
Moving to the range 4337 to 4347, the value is -2.4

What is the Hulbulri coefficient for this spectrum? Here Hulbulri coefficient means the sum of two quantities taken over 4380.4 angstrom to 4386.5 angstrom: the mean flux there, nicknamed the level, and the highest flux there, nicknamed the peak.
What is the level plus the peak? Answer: 31.9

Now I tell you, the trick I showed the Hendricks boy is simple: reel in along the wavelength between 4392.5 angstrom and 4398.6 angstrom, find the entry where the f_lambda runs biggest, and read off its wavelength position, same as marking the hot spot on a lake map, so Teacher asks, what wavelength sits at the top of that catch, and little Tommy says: 4393.04 angstrom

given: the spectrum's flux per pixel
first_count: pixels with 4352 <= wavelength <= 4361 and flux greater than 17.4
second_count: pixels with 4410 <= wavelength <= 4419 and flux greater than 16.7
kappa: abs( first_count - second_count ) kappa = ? 5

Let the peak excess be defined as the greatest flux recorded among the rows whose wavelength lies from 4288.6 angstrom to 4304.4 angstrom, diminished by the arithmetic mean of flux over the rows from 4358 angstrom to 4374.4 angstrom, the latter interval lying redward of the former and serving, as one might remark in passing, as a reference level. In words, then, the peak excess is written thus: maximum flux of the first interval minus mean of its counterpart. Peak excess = 1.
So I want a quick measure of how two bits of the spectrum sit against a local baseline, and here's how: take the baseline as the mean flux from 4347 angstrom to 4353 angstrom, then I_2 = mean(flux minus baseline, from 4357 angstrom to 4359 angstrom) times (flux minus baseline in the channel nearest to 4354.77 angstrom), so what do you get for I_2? 0.1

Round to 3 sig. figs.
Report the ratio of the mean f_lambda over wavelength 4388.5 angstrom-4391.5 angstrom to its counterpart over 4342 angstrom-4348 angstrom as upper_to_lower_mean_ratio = 1.00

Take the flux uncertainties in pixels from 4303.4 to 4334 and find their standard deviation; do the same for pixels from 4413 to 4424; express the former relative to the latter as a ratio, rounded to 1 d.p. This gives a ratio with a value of 1.6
